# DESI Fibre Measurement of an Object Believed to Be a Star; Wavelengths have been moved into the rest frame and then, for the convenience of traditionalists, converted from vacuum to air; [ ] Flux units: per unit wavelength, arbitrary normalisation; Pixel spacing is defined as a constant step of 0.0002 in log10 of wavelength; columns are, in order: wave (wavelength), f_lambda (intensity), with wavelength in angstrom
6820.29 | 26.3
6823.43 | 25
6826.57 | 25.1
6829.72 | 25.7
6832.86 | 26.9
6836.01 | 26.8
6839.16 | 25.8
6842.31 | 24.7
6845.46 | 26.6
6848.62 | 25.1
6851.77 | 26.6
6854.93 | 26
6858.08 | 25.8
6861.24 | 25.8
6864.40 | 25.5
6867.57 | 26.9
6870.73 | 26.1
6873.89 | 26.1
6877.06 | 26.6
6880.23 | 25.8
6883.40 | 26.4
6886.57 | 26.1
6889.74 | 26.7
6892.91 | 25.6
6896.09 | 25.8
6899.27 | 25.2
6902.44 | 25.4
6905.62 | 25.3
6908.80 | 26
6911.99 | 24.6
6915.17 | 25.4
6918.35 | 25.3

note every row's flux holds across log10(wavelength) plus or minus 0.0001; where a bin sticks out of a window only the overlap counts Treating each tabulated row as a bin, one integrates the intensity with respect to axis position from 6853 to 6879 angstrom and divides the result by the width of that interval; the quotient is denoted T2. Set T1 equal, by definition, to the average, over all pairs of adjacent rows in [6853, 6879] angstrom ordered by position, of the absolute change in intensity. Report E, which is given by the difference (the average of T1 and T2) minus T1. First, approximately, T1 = 0.46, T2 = 26.1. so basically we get 12.8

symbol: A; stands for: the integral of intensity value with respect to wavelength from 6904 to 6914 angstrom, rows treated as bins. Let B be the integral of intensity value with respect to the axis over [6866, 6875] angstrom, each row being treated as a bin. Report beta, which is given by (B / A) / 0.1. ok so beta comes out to 9.4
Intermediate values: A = 253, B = 238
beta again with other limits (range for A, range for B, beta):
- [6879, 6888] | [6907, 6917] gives 10.8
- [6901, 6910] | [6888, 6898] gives 11.3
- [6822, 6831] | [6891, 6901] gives 11.3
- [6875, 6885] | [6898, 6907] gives 8.7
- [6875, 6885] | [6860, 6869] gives 8.9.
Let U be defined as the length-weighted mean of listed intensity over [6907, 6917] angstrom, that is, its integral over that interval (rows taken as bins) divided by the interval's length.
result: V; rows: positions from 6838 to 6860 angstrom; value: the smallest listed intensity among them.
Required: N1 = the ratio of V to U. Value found 0.97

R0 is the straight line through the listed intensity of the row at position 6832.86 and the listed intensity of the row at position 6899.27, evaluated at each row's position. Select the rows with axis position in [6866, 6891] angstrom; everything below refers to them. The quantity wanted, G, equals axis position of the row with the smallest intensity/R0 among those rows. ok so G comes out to 6880.23 angstrom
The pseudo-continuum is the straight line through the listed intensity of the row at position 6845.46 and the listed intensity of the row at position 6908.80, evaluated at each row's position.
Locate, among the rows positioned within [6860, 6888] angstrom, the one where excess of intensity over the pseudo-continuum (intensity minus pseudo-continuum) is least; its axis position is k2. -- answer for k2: 6864.40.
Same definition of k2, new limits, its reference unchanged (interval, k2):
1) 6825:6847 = 6842.31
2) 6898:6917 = 6911.99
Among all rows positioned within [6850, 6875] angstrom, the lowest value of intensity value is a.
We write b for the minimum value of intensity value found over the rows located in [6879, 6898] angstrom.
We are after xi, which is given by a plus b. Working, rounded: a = 25.5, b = 25.6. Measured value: 51.1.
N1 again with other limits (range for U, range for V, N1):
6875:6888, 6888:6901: 0.96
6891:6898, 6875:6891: 1.00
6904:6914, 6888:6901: 1.00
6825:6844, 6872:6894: 0.99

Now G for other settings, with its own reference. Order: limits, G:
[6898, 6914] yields 6911.99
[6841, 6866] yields 6842.31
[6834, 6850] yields 6842.31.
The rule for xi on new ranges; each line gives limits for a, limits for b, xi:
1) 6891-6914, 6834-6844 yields 49.3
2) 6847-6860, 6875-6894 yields 50.7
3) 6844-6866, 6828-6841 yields 50.8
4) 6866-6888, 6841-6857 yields 50.5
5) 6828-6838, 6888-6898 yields 51.3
